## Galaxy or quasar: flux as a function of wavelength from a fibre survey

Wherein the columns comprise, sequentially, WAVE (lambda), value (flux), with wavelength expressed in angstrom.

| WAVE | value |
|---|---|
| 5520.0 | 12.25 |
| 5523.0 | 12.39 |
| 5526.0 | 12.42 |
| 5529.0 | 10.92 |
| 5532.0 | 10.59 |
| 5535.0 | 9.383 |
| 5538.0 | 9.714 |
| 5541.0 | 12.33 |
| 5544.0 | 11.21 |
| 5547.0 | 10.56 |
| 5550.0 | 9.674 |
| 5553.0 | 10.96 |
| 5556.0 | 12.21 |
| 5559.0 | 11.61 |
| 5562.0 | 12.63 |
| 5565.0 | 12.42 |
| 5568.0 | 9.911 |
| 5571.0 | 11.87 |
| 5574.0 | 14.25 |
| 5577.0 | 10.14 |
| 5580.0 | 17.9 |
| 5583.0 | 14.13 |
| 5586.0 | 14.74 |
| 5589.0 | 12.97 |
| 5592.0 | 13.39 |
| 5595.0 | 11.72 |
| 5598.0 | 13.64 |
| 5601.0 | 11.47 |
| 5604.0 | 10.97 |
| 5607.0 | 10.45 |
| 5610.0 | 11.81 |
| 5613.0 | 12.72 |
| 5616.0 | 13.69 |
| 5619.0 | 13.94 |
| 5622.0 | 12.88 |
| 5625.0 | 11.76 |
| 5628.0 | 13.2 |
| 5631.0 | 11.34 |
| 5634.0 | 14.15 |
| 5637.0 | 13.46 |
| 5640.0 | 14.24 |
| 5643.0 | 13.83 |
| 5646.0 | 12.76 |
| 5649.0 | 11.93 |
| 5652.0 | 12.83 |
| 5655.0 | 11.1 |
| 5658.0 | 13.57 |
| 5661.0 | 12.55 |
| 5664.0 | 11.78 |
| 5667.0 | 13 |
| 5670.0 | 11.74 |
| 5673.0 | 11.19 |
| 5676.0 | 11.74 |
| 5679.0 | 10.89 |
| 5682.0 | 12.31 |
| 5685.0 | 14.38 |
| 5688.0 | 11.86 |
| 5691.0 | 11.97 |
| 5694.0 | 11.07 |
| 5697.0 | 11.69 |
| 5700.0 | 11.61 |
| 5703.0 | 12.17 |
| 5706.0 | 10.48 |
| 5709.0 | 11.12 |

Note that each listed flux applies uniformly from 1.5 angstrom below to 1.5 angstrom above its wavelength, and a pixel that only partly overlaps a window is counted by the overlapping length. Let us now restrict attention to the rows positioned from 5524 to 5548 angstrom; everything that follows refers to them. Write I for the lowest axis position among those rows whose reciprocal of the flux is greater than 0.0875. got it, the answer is 5529.0 angstrom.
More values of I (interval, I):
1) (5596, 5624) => 5604.0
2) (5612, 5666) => 5631.0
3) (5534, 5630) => 5535.0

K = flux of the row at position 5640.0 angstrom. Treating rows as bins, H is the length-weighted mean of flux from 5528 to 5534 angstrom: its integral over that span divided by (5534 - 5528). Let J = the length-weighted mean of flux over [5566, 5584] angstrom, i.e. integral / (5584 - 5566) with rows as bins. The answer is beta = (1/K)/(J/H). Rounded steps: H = 10.6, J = 13.0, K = 14.24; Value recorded 0.057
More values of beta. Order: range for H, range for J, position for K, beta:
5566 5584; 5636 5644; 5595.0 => 0.080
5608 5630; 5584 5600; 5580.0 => 0.054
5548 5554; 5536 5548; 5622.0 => 0.073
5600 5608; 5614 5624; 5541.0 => 0.066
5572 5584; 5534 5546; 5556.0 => 0.107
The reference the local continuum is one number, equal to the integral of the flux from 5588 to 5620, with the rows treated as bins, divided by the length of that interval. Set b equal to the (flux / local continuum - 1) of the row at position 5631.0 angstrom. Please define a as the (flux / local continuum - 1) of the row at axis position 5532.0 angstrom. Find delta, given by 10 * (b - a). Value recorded 0.6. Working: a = -0.15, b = -0.09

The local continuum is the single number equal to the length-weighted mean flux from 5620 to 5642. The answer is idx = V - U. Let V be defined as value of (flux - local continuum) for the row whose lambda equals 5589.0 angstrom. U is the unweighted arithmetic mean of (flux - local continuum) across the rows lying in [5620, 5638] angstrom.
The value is 0.2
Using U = -0.2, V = -0.1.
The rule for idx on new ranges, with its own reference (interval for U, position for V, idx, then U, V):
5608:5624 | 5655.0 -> -1.9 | 0.0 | -1.9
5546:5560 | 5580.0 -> 6.9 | -2.0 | 4.9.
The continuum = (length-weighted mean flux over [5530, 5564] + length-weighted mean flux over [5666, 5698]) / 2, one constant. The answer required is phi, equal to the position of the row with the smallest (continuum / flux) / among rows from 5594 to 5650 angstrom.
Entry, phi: 5640.0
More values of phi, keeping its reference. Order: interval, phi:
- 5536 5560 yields 5541.0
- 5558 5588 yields 5580.0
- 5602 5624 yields 5619.0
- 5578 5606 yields 5580.0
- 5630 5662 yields 5640.0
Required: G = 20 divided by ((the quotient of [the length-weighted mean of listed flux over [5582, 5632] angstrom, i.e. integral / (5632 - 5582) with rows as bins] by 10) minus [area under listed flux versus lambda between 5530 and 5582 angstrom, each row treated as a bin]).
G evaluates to -0.0331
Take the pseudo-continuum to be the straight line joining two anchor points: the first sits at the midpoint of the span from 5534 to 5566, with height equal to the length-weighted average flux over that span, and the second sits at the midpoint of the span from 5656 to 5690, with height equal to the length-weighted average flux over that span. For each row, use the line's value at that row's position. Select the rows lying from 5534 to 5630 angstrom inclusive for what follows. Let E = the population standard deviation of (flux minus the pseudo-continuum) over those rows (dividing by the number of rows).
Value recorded 1.7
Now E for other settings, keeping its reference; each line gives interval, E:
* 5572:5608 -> 2.2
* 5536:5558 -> 1.0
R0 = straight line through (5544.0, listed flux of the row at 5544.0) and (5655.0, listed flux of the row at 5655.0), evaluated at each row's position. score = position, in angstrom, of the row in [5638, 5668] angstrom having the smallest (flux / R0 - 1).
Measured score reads 5655.0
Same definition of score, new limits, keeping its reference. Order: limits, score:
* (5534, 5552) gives 5535.0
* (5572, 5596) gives 5577.0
